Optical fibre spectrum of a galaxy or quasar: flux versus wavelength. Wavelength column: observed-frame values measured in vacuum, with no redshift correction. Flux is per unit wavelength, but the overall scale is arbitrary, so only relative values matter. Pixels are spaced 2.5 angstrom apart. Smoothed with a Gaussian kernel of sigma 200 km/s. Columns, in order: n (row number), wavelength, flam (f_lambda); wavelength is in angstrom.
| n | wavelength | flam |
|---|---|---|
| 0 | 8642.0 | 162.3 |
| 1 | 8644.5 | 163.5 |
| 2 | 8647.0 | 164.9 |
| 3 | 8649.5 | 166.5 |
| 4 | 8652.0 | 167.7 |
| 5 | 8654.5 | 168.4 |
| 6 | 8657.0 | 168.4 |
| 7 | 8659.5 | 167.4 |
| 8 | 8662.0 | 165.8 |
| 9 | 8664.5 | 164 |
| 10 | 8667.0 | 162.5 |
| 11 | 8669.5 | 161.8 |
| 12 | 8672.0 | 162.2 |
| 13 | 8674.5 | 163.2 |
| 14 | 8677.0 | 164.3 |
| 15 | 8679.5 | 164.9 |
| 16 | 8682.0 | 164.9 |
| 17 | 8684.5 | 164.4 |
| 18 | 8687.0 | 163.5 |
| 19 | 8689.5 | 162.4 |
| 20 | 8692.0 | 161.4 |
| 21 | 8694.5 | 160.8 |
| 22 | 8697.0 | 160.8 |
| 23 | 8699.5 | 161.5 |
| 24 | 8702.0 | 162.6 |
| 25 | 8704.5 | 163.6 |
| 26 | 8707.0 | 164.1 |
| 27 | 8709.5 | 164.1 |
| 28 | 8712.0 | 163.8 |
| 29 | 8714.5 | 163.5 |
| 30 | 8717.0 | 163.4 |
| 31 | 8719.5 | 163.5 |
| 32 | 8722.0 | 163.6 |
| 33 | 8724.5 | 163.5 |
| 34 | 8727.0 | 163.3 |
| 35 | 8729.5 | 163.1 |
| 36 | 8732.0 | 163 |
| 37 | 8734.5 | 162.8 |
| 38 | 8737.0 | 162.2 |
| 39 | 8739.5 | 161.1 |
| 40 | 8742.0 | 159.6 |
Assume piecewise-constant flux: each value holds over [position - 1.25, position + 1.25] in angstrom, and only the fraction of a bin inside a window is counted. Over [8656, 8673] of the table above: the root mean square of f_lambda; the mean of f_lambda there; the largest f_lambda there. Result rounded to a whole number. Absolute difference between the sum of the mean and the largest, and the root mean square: 168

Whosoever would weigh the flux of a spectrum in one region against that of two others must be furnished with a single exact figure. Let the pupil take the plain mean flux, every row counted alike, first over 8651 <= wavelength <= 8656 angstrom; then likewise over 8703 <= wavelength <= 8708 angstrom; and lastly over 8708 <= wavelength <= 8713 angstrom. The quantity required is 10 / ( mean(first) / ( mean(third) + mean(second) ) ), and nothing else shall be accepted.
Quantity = 19.5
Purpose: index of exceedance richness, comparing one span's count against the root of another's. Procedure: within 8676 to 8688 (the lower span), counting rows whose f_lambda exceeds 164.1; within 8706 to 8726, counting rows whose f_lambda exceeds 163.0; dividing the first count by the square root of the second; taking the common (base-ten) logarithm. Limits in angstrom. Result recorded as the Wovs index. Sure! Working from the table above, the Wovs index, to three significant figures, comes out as 0.151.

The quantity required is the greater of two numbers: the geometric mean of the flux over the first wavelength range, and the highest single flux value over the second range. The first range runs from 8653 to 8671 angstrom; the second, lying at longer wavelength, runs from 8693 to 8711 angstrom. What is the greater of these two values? 165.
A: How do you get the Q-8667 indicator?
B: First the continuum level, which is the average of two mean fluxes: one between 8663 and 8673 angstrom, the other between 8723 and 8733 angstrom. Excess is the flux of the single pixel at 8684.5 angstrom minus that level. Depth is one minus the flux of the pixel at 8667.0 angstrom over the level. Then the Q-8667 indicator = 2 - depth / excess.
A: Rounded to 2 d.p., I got 2.00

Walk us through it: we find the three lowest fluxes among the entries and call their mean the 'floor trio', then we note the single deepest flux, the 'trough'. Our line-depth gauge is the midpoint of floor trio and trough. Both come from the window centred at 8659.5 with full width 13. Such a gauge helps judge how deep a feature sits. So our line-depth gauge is 165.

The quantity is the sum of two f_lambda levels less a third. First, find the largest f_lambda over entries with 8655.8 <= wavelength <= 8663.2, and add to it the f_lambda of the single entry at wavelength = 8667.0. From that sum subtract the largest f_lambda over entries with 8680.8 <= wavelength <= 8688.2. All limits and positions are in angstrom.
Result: 166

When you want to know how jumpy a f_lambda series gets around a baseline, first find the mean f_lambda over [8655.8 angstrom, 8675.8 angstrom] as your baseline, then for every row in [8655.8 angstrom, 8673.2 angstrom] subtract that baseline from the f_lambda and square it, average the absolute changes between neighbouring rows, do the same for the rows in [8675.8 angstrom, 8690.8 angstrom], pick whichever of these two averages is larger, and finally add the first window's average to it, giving 8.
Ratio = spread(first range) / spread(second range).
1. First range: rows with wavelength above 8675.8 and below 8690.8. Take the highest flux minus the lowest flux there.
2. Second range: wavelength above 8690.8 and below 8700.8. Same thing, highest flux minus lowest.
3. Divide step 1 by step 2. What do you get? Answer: 3.6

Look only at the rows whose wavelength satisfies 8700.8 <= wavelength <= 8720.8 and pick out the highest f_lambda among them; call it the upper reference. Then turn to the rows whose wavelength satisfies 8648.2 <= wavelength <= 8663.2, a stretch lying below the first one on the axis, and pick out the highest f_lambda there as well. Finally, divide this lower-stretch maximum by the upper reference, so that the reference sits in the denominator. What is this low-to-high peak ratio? 1.026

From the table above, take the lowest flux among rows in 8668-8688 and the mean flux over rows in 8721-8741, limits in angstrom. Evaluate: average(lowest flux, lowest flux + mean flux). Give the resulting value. 243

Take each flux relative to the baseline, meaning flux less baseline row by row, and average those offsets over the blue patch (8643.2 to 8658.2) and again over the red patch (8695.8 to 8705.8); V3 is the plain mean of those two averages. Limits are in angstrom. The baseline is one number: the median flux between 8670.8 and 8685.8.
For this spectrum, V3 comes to 0.0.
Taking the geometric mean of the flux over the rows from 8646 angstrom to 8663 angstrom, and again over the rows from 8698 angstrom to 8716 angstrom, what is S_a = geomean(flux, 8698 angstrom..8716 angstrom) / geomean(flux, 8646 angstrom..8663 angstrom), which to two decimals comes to 0.98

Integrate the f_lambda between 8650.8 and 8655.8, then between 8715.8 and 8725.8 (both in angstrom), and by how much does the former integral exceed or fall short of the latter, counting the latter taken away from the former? -795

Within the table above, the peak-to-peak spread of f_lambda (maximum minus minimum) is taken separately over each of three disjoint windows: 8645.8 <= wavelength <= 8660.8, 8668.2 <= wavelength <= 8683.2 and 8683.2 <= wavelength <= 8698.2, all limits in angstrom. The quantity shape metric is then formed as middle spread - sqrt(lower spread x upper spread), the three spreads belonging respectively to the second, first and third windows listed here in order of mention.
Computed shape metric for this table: -0.4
